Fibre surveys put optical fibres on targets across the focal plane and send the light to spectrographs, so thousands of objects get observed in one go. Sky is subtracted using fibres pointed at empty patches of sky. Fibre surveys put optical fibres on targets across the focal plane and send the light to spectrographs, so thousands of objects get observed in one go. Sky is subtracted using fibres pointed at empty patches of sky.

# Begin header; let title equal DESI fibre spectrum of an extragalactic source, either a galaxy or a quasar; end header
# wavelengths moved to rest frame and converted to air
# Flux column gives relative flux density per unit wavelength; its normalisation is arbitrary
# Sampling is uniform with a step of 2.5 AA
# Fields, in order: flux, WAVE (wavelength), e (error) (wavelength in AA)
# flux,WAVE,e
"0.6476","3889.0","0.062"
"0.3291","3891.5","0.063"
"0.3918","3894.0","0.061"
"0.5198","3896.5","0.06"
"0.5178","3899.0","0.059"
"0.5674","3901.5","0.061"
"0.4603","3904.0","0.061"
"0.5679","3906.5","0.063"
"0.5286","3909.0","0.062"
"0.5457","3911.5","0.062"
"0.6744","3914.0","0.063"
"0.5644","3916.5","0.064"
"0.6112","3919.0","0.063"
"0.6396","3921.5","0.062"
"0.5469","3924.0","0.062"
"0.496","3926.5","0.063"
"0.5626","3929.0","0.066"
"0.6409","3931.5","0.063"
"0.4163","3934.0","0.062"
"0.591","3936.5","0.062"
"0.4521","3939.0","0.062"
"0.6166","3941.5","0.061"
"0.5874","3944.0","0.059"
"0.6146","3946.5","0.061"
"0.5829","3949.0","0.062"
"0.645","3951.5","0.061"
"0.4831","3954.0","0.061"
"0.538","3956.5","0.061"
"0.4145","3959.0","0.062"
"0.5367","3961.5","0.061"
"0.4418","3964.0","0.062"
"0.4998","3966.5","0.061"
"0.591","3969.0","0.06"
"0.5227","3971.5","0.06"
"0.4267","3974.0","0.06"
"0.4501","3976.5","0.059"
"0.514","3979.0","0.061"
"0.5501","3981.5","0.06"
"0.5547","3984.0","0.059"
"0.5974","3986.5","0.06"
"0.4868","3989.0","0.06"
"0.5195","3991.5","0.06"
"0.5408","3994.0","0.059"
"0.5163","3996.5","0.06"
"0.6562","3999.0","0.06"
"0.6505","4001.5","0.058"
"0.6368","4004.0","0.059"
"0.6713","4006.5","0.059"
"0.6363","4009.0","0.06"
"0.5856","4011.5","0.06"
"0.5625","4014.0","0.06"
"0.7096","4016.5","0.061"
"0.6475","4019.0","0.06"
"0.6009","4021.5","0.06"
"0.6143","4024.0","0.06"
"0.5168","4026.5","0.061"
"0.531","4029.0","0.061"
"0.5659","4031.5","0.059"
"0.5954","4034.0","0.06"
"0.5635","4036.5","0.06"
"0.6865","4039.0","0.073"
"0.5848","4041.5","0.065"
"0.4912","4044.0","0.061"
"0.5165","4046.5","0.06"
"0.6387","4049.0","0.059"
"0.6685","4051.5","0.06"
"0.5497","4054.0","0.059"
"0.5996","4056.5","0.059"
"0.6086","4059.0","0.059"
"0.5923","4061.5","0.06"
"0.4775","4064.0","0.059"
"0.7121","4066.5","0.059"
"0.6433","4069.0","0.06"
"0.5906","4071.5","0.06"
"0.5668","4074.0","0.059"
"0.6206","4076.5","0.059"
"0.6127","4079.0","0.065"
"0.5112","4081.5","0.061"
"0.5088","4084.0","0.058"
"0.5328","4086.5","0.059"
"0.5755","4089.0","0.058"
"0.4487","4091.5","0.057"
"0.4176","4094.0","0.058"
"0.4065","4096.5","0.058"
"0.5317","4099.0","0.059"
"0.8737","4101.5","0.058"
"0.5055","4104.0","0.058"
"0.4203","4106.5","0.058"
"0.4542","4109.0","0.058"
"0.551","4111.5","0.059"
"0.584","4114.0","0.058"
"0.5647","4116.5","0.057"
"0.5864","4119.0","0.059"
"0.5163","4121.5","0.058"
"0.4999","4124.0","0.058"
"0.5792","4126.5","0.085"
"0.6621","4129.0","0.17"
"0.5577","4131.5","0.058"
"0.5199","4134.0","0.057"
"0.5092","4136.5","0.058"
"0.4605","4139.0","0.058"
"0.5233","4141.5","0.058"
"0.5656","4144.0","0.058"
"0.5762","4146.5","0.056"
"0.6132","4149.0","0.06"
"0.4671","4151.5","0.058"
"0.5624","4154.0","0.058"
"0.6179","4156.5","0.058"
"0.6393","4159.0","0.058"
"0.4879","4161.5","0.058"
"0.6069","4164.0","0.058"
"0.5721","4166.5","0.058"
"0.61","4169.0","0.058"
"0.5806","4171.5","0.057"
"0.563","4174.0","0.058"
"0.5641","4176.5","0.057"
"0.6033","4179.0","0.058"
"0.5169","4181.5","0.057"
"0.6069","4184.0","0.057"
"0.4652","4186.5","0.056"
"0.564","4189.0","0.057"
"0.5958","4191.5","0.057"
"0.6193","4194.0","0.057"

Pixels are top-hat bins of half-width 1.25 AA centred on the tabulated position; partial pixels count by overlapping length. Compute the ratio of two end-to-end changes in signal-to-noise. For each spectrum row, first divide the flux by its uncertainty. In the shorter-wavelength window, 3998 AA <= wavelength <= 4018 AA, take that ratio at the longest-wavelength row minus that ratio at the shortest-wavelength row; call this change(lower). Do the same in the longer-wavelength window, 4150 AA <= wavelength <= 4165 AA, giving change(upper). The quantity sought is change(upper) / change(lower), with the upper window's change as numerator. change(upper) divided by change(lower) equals 3.5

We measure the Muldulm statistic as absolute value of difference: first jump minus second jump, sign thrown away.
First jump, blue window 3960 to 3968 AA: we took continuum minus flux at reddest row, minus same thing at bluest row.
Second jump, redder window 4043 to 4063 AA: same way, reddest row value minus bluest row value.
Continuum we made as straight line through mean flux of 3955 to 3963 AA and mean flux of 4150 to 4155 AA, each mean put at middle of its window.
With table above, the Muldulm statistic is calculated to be 0.137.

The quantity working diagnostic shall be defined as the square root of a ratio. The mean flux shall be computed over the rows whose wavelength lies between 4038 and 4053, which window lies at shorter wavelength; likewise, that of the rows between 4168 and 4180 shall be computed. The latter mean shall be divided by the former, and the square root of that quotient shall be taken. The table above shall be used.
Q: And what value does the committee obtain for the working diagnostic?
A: 0.99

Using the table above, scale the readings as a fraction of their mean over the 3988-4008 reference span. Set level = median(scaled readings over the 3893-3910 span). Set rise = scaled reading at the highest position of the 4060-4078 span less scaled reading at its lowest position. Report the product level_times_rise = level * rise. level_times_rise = 0.043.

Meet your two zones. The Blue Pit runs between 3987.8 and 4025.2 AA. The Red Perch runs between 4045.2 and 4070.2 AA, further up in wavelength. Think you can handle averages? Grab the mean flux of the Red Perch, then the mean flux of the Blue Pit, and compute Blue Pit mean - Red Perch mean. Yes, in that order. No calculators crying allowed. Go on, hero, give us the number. 0.00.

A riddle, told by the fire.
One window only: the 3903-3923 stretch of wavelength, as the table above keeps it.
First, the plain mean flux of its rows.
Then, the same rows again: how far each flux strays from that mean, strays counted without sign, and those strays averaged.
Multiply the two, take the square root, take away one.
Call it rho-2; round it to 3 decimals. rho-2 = -0.829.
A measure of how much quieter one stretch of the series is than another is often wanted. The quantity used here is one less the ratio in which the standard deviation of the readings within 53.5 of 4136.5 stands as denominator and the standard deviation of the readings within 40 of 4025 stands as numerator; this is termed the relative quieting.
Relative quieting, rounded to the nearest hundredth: 0.22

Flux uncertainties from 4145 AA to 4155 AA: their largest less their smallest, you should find 0.0040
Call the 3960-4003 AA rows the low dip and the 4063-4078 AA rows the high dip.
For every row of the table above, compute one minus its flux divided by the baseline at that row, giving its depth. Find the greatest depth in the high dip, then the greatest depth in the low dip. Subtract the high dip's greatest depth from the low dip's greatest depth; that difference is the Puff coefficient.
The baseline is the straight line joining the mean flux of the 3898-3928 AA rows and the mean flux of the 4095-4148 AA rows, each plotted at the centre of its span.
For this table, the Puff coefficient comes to 0.10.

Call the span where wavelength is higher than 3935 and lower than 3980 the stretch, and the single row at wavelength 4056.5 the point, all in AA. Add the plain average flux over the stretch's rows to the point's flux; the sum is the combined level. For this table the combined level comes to 1.13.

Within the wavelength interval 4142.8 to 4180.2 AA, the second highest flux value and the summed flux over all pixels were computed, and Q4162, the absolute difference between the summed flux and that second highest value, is 8.0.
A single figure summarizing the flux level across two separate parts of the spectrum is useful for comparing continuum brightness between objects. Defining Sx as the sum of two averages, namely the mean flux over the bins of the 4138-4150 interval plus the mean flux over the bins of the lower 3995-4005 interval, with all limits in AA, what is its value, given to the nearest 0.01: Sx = 1.16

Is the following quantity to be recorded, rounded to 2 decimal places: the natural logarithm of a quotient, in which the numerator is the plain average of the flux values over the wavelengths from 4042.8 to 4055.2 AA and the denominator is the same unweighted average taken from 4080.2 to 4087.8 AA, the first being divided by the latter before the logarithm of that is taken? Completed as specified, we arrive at 0.10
